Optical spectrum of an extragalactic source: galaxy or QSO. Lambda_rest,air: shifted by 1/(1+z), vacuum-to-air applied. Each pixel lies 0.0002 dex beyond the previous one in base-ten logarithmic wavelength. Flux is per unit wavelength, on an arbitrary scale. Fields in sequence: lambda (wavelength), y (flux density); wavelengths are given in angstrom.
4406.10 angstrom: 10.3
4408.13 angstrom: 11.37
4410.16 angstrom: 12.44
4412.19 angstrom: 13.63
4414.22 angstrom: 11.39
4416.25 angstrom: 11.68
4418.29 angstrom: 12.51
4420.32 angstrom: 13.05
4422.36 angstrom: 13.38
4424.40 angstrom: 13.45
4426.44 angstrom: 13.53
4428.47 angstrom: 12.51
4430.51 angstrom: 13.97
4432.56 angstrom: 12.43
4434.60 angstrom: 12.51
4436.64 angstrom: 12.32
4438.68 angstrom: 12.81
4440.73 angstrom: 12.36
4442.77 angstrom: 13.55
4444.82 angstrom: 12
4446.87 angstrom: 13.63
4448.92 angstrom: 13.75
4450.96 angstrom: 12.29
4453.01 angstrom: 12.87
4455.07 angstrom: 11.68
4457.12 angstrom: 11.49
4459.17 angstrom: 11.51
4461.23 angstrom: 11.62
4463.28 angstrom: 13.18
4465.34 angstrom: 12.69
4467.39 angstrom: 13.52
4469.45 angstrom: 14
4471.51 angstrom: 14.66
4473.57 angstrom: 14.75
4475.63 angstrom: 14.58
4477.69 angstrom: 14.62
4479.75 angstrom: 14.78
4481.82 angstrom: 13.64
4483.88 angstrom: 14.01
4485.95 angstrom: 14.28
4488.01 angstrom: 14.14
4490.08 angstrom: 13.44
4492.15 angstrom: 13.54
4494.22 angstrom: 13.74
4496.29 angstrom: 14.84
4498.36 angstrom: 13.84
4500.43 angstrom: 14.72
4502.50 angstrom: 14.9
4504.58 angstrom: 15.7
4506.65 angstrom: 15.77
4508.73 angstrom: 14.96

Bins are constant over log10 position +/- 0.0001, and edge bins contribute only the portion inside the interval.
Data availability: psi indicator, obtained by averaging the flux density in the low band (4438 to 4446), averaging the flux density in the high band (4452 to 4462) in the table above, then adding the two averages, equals 24.5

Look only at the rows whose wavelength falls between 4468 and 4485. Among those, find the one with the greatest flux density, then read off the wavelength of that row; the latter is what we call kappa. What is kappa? 4479.75 angstrom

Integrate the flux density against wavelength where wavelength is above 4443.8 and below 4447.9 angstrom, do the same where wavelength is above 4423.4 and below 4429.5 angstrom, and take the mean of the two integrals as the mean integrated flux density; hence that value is 66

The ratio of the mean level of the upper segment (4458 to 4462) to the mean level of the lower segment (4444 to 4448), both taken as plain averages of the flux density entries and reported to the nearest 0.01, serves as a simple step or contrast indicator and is 0.90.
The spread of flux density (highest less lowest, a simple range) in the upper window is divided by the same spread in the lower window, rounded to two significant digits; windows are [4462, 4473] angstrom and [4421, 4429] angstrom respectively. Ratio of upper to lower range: 1.9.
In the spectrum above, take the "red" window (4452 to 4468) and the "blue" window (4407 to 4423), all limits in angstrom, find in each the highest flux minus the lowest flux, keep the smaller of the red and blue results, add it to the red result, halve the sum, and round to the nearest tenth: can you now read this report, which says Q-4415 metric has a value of 2.0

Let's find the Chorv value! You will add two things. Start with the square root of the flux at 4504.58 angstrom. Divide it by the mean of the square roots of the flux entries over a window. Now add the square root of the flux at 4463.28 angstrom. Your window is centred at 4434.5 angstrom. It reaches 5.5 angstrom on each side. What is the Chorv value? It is 4.74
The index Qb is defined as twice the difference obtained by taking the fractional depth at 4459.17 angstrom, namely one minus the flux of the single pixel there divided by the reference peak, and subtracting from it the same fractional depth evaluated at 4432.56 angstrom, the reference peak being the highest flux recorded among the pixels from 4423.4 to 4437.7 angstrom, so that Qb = 0.1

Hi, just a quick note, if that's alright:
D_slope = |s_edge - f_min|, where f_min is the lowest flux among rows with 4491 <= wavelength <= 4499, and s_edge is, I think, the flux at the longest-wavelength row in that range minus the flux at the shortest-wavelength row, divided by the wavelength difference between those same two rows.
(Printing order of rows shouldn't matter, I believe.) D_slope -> 13.5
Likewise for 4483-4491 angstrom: 13.5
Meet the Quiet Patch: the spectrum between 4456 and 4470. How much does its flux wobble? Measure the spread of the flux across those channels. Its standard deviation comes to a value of 1.0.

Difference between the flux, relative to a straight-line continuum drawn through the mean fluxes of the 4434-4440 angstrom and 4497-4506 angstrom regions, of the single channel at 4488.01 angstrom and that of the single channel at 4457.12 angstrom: 0.12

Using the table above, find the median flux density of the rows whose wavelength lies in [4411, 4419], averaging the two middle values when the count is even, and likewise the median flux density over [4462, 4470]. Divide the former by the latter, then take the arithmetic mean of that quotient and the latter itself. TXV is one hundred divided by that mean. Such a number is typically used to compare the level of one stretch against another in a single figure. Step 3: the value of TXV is 14.0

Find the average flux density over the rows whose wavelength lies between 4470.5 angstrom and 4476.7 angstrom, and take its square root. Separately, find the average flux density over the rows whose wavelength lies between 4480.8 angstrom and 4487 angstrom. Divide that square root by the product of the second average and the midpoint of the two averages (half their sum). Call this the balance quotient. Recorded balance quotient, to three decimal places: 0.019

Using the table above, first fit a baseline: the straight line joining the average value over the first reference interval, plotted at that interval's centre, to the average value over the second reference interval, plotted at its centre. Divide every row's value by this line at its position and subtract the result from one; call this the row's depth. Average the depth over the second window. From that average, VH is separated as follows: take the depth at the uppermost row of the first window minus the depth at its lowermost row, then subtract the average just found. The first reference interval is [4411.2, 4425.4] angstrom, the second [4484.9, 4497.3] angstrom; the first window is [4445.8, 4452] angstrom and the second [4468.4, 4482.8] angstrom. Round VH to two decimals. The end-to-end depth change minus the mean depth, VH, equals 0.16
